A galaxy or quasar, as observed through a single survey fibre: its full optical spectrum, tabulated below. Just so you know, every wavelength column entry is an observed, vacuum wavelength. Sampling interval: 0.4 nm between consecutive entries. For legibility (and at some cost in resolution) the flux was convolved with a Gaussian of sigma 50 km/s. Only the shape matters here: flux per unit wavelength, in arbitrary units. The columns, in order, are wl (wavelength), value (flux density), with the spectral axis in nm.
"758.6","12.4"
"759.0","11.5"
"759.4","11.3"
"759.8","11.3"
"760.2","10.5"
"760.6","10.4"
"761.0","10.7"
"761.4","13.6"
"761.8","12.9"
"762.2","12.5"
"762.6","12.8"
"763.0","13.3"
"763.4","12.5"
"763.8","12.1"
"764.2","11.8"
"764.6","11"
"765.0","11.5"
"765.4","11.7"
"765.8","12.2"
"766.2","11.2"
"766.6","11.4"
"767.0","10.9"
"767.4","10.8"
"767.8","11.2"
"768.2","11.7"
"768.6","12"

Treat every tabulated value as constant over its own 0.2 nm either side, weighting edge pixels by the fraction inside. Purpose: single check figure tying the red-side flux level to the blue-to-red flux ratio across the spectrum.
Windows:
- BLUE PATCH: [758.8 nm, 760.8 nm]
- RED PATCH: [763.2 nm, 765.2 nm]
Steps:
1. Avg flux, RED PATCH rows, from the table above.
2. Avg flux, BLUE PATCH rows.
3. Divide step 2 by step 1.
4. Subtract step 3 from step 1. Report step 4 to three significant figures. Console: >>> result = 10.8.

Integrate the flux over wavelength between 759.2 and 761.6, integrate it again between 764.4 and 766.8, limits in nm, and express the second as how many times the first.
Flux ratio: 1.02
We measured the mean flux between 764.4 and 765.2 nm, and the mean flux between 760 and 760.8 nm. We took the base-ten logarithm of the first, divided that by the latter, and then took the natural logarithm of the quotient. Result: -2.30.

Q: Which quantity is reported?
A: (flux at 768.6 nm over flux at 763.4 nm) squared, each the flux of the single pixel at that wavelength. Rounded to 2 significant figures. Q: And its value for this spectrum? 0.92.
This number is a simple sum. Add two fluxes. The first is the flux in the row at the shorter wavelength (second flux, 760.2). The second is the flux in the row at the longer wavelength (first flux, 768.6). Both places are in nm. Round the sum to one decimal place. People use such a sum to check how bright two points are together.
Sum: 22.5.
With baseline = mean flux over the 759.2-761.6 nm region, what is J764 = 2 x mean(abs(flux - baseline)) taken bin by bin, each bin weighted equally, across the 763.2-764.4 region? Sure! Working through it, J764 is 1.7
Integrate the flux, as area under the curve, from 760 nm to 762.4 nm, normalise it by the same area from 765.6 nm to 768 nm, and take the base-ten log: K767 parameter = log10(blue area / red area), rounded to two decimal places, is 0.02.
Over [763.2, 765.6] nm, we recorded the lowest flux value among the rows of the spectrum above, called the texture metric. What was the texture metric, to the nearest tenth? 11.0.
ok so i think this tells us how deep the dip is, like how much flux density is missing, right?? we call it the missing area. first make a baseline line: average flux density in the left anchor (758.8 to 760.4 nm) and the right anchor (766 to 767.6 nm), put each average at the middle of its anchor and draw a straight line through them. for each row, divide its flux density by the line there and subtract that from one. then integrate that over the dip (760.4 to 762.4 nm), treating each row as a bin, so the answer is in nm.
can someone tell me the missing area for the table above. -0.16 nm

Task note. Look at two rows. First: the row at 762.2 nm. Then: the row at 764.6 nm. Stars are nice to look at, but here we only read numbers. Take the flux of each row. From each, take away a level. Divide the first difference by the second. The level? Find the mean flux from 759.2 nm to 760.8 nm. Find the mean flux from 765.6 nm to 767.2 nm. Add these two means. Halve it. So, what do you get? -9.0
